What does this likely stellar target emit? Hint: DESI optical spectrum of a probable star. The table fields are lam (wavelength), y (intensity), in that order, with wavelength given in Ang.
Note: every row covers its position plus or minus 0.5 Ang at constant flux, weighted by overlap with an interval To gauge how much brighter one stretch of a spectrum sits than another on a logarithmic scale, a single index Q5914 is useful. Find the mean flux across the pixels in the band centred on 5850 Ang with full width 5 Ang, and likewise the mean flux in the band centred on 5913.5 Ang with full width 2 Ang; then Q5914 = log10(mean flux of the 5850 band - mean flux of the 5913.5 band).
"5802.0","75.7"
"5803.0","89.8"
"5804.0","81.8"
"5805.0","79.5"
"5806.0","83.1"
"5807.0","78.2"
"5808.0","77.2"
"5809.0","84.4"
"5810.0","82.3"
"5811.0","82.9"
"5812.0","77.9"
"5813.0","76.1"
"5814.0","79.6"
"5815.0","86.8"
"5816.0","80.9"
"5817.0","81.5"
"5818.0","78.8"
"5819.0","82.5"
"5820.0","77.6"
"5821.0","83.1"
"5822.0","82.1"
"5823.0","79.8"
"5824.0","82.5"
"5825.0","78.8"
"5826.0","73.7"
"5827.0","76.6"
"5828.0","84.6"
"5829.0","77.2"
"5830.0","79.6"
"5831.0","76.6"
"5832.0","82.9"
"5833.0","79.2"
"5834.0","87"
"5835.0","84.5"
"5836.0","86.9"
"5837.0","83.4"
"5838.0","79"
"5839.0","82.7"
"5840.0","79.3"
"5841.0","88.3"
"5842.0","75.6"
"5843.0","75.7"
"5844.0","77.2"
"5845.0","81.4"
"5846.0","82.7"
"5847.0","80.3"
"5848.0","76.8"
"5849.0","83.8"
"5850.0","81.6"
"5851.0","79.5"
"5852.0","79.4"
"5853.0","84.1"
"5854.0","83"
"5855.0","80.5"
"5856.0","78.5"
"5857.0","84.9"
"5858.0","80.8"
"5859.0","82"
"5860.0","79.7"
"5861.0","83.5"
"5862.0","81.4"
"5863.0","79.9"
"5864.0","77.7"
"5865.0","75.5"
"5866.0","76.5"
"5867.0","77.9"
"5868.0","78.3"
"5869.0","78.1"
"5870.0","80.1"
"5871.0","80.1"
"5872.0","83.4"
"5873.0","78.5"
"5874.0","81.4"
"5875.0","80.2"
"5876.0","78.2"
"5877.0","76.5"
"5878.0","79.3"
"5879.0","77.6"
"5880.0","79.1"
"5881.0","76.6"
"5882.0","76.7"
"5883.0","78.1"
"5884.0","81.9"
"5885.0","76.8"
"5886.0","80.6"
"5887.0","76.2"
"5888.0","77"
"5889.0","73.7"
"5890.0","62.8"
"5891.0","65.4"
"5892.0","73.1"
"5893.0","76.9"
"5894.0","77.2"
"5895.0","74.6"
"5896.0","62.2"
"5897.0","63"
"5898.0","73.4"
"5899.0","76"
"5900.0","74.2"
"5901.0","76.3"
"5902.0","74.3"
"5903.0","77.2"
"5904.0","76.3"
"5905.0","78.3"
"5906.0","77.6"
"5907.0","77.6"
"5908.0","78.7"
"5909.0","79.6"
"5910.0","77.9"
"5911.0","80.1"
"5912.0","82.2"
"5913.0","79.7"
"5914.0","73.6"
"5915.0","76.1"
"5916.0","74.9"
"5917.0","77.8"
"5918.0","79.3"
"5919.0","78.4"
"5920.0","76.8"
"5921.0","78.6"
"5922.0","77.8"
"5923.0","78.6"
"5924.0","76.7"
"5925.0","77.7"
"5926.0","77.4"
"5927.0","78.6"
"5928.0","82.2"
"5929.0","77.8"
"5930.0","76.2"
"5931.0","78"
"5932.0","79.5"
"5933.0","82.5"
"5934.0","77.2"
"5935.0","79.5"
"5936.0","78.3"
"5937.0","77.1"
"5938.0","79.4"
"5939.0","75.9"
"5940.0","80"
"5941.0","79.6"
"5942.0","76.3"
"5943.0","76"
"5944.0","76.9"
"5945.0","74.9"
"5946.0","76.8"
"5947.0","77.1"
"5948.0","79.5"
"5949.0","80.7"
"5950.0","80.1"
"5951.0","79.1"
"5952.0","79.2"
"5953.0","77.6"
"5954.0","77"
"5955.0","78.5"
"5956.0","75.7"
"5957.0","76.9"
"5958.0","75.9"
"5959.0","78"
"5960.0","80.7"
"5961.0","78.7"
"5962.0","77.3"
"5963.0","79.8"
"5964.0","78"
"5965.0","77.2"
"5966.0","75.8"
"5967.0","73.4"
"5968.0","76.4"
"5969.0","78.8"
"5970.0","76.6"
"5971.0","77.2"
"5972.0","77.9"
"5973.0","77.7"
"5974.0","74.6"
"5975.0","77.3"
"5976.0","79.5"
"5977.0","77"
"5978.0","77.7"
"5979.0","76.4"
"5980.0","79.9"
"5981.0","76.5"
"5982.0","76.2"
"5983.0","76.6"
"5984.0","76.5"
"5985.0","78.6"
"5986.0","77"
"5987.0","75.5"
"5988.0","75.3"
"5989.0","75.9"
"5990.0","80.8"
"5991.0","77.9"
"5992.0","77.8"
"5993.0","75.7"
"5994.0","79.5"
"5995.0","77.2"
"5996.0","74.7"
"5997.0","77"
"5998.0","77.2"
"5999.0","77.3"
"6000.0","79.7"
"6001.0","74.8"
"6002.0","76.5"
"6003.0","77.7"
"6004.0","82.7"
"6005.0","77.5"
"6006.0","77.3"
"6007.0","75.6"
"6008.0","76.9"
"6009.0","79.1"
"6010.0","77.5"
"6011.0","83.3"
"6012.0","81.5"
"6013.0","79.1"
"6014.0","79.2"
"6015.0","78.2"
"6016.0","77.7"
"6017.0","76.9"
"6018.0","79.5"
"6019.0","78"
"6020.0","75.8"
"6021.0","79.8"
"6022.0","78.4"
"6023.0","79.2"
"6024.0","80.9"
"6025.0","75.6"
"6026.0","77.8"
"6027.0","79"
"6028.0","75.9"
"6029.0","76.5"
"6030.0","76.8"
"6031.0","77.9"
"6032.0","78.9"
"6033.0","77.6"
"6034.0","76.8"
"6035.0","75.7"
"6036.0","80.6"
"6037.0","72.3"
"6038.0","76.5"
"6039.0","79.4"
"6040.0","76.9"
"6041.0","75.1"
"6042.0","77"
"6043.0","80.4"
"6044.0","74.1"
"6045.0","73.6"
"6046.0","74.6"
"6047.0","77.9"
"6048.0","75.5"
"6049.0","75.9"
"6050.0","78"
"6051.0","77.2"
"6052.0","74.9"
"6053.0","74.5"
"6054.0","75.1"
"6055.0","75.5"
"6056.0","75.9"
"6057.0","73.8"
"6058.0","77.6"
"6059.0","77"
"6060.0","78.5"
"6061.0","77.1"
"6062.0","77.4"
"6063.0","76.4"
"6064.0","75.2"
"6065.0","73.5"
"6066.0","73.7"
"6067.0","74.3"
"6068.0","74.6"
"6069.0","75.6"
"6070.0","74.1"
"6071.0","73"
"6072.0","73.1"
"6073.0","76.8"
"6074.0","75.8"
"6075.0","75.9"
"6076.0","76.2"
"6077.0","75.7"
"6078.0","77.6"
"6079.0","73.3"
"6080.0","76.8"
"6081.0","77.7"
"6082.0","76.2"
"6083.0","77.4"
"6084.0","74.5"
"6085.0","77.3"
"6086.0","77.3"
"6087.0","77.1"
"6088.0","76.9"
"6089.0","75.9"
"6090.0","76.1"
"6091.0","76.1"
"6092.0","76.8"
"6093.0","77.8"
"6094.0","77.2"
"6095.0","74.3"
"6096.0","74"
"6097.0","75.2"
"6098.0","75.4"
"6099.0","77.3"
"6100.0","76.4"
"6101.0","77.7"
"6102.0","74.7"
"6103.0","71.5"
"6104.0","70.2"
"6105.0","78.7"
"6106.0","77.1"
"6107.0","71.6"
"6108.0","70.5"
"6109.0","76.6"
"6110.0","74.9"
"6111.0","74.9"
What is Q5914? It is 0.55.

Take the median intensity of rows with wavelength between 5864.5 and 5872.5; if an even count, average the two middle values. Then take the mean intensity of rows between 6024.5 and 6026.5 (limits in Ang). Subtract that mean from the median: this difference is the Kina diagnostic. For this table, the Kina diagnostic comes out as 1.5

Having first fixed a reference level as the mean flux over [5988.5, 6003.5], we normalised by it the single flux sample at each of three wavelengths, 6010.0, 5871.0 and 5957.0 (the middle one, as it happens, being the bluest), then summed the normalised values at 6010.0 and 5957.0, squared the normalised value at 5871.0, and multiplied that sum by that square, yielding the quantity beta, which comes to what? 2.14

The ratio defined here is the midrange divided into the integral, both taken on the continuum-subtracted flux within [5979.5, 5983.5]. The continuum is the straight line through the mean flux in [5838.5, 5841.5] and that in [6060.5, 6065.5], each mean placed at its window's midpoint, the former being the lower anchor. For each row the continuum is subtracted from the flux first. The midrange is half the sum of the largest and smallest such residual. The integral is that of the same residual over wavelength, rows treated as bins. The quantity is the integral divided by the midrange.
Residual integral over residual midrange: 8.6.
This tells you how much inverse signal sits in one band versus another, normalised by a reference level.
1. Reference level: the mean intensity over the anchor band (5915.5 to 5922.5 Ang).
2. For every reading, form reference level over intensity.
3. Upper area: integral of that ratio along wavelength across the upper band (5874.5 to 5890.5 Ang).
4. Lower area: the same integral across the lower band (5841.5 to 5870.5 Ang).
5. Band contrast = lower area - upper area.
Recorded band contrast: 12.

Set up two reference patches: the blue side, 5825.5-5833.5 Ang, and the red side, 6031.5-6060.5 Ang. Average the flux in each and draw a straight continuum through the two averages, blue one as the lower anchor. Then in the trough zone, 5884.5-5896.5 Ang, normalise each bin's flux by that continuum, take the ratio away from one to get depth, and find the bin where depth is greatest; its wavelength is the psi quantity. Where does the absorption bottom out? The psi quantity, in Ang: 5896.0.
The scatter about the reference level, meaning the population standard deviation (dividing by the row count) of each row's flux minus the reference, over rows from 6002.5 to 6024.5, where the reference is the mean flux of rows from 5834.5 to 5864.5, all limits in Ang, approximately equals 2.0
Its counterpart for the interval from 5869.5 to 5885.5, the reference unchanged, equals 2.0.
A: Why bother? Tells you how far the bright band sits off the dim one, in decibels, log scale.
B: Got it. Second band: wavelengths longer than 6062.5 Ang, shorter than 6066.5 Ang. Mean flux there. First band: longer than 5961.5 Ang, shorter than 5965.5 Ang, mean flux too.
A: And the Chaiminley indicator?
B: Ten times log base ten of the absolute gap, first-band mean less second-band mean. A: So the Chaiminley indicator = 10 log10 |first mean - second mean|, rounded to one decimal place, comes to 5.3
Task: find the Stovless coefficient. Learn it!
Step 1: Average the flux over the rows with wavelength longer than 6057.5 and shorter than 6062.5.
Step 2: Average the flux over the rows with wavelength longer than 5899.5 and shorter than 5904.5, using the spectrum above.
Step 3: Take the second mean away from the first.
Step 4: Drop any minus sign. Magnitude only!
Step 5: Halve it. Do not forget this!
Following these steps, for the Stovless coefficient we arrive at 0.9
